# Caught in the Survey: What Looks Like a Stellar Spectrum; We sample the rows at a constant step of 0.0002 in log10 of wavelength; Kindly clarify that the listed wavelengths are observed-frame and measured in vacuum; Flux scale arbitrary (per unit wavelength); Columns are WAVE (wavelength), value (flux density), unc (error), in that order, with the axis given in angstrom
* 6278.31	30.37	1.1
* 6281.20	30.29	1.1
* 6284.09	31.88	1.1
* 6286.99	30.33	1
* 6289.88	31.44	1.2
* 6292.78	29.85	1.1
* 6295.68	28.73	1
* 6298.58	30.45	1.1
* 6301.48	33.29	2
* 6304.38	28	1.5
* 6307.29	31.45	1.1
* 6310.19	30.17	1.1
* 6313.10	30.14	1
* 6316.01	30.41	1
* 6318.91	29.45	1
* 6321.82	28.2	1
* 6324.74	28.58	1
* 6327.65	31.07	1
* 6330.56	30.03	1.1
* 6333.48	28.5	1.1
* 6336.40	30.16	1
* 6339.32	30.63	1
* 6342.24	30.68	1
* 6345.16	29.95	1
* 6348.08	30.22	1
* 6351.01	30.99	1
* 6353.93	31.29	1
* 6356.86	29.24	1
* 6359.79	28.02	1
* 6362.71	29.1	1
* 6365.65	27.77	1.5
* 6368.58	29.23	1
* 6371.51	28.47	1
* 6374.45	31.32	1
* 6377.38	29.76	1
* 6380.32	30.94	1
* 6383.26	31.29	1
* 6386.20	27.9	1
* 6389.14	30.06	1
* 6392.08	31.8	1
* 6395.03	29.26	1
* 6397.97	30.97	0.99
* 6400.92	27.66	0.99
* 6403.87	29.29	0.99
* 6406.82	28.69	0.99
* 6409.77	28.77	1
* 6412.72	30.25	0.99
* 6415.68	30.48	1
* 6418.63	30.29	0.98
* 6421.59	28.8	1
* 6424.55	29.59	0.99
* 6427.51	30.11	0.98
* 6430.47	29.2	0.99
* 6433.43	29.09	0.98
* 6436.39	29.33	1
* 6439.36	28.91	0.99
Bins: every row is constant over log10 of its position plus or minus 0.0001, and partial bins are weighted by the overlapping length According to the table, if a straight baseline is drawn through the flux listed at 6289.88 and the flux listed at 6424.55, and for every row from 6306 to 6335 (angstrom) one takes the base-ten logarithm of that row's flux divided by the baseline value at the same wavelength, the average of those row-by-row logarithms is -0.018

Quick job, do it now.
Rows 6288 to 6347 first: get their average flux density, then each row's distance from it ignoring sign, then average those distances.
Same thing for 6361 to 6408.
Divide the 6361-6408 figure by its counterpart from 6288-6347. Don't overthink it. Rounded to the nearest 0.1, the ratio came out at 1.2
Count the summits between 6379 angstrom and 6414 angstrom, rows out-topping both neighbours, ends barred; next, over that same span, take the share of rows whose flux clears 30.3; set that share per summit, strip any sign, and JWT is 0.083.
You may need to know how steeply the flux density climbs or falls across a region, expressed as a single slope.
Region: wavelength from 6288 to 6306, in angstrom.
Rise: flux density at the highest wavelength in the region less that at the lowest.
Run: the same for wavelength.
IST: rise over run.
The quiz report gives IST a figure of -0.24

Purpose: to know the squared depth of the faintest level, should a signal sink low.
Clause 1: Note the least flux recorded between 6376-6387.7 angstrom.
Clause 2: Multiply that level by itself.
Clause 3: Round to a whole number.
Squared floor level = 778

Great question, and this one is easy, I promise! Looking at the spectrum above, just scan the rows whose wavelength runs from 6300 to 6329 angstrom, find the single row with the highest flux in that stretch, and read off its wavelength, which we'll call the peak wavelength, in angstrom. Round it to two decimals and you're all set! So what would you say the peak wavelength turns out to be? 6301.48 angstrom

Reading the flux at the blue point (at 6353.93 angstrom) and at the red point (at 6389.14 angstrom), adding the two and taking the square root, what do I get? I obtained 7.83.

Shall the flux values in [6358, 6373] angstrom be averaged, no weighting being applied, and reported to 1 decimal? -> 28.5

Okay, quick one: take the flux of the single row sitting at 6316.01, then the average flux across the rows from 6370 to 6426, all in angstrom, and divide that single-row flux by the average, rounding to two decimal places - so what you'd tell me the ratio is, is 1.02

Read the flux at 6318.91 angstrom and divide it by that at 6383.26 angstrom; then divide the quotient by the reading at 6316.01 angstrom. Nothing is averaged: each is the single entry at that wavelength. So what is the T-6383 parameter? 0.0310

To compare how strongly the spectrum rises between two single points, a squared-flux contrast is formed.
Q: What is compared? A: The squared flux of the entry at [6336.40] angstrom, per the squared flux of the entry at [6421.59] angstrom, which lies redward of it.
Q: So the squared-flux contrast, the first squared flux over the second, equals 1.10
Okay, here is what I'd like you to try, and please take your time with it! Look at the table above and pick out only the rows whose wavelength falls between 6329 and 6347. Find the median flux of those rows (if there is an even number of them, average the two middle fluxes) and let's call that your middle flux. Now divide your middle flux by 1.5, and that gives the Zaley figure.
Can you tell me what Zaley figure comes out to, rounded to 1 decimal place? 20.1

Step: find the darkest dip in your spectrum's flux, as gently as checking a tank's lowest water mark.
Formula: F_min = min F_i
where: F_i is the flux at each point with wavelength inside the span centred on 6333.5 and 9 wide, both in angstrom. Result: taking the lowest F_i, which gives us 28.5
